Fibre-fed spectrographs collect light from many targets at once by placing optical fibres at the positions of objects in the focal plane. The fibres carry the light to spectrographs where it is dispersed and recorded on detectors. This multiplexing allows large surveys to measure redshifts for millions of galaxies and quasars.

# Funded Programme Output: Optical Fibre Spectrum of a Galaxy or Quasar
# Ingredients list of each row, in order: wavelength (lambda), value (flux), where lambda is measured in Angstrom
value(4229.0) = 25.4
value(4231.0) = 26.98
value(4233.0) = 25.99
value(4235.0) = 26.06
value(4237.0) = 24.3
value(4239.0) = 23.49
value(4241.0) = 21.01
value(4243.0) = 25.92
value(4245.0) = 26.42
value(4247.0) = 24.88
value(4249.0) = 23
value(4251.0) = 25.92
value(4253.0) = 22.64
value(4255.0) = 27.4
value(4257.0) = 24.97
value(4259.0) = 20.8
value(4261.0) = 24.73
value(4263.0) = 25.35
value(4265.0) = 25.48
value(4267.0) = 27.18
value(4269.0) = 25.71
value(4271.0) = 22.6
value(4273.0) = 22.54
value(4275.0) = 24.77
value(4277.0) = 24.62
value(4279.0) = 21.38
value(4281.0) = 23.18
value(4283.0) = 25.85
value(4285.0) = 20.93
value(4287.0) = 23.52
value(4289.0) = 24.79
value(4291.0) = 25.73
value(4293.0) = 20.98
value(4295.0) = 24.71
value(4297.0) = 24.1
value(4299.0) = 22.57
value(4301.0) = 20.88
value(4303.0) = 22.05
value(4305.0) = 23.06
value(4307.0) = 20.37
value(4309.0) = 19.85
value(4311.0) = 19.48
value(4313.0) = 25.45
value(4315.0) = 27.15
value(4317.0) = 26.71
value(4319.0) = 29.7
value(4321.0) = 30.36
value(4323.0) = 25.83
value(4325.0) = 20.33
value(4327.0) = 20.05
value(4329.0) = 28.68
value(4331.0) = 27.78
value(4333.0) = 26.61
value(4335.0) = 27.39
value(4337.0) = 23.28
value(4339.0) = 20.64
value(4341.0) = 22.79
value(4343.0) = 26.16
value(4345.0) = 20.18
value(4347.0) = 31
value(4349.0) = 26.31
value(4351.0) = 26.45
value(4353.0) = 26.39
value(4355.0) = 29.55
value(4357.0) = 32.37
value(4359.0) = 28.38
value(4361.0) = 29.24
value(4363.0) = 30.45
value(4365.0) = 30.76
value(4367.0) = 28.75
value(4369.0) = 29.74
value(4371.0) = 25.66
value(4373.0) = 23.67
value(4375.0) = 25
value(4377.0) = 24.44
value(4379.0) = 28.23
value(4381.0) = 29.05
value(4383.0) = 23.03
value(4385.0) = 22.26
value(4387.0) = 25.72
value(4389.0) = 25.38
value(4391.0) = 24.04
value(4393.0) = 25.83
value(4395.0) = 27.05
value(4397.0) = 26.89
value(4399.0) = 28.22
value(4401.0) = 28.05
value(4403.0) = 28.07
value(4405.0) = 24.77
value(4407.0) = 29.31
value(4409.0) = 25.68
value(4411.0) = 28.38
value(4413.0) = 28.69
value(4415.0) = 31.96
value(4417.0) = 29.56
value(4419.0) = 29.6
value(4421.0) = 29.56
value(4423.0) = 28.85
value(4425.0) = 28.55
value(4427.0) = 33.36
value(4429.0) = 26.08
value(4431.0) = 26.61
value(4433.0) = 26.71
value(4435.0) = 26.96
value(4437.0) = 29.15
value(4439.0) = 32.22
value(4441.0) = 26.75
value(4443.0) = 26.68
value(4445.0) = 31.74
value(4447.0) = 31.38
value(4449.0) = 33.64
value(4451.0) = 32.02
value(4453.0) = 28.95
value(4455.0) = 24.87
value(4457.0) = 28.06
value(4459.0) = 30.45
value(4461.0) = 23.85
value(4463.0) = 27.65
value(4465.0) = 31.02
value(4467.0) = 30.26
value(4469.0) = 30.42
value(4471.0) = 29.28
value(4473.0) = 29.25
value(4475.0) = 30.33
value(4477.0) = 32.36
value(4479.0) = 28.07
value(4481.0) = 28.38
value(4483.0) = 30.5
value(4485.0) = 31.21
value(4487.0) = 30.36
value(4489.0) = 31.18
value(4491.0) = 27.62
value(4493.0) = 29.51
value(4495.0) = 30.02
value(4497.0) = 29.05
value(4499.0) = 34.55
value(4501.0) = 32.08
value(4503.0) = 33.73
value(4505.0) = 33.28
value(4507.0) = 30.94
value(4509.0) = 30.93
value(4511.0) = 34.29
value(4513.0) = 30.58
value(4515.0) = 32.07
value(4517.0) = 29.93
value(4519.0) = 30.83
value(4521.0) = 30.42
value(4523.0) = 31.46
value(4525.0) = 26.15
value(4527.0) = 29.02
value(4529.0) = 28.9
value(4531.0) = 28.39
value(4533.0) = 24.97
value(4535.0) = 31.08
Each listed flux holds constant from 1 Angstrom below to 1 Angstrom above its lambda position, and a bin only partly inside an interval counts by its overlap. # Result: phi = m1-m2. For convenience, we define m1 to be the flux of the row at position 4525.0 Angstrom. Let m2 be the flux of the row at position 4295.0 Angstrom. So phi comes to 1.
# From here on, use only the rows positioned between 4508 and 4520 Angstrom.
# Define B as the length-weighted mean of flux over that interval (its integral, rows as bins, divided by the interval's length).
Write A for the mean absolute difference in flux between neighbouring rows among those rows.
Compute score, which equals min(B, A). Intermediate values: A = 2.3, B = 31.4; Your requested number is 2.3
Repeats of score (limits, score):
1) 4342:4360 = 4.0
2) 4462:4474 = 1.1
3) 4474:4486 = 1.9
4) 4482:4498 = 1.3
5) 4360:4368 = 1.2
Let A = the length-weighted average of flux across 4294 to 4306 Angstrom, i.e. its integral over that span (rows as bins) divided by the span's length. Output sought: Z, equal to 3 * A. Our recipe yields 69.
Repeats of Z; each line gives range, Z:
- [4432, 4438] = 83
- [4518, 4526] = 89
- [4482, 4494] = 90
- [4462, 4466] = 88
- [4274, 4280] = 71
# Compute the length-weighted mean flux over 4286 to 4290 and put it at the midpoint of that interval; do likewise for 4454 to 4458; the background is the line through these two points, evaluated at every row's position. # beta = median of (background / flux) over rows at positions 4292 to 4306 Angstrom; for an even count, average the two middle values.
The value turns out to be 1.08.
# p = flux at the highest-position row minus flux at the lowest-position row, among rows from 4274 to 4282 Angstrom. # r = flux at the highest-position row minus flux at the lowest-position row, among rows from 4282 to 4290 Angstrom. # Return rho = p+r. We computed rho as -3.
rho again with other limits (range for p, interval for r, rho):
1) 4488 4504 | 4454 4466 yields 9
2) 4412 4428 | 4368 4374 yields -1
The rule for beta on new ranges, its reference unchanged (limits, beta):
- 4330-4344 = 0.95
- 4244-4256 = 0.93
